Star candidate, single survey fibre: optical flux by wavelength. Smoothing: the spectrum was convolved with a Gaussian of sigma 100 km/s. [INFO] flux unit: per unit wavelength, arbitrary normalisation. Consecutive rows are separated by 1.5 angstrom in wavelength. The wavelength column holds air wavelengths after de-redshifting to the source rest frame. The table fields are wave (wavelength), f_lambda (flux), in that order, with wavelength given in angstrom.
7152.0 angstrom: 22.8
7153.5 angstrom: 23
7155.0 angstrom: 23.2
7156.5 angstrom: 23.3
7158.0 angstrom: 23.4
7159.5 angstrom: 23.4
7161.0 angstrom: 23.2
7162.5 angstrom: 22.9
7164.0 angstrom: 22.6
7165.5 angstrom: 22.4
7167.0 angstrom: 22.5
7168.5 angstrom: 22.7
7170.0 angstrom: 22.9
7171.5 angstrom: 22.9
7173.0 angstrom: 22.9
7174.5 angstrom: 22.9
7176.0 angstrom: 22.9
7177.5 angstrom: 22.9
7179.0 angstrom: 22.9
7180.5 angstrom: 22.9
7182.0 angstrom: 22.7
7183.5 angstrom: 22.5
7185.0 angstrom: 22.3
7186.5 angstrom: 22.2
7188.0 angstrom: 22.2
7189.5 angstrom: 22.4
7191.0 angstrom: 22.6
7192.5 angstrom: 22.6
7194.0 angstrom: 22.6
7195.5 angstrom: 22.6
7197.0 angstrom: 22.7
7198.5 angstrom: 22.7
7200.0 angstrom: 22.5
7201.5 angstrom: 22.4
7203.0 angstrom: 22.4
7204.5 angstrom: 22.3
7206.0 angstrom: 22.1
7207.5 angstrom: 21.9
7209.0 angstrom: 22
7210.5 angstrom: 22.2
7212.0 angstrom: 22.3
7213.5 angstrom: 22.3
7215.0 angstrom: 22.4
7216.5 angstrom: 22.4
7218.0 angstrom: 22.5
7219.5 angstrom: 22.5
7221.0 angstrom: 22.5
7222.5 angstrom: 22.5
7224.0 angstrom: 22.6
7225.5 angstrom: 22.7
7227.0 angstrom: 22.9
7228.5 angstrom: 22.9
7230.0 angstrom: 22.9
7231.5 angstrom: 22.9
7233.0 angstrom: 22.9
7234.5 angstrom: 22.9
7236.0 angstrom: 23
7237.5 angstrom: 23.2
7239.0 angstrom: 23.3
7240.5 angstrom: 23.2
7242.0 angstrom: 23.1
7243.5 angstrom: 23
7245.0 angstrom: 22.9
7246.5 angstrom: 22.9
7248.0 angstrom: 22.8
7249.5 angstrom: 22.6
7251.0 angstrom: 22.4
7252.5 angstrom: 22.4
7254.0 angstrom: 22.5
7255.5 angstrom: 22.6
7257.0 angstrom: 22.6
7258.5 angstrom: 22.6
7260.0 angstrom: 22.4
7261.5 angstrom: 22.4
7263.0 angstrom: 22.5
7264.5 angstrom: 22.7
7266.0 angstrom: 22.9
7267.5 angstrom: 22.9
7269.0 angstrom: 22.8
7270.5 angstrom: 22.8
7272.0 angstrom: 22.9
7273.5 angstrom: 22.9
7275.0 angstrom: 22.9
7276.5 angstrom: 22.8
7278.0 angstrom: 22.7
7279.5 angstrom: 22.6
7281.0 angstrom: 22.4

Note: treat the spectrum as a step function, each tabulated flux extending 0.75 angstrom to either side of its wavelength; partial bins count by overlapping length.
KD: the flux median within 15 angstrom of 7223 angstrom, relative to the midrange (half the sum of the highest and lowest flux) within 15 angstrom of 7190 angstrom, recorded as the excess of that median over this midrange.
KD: 0.00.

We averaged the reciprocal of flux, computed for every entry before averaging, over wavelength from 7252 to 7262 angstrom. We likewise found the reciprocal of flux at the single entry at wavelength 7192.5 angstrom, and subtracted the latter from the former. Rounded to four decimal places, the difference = 0.0002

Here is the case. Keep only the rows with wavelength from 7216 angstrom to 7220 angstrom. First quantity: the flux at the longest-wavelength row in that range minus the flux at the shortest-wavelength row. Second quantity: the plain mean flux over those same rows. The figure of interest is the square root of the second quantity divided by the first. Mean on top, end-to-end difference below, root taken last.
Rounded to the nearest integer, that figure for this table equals 15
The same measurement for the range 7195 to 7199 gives 15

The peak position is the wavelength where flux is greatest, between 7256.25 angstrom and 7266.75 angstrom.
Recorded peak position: 7266.0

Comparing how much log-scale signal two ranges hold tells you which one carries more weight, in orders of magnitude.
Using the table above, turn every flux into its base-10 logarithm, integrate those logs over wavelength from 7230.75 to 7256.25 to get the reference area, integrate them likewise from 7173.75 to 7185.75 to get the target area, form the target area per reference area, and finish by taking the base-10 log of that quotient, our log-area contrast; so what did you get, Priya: -0.3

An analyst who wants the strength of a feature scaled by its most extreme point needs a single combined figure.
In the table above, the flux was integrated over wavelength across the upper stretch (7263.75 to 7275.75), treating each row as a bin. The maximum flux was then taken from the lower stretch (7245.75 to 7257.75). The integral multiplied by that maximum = 6279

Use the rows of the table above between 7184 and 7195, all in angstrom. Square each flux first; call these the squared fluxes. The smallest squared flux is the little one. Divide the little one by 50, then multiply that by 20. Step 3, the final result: 197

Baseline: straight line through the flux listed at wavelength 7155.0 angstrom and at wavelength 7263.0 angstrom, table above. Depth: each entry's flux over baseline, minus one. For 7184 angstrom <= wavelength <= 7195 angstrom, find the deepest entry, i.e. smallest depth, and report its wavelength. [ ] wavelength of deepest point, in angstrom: 7186.5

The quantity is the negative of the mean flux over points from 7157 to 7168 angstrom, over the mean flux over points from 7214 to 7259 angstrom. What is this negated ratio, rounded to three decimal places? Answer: -1.007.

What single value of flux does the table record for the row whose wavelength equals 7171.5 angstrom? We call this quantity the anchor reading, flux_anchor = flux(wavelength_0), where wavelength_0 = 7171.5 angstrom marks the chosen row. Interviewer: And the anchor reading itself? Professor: 22.9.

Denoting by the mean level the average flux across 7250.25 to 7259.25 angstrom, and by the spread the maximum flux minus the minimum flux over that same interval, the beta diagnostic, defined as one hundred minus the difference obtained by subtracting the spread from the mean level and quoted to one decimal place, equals 77.7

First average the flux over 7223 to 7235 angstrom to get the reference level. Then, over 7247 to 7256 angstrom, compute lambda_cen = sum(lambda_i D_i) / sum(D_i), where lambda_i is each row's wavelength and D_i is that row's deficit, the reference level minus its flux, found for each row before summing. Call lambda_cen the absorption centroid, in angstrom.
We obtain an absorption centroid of 7252.3 angstrom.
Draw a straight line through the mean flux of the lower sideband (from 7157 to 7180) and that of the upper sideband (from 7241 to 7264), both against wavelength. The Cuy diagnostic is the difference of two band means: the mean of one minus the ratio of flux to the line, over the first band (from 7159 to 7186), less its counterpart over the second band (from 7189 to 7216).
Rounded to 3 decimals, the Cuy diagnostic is -0.014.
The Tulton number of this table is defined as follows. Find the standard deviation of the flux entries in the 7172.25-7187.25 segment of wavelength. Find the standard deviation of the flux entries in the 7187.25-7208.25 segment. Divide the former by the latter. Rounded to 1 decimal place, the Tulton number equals 1.2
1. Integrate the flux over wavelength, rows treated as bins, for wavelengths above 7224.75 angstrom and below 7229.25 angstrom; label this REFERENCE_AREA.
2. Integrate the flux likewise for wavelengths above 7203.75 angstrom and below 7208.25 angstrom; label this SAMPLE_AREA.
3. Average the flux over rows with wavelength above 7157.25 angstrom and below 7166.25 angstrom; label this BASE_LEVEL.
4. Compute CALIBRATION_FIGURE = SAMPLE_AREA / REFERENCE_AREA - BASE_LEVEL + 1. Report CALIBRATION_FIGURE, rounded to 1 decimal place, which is -21.0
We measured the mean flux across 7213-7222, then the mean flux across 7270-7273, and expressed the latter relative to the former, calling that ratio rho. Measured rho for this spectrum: 1.019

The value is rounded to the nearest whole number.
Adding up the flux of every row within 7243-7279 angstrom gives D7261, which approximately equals 545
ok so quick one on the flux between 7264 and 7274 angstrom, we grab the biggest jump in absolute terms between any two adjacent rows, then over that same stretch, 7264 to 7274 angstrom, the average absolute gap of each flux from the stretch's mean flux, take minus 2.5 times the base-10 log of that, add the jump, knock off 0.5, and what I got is 2.7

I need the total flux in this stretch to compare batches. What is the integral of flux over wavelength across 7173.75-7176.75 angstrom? 68.7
